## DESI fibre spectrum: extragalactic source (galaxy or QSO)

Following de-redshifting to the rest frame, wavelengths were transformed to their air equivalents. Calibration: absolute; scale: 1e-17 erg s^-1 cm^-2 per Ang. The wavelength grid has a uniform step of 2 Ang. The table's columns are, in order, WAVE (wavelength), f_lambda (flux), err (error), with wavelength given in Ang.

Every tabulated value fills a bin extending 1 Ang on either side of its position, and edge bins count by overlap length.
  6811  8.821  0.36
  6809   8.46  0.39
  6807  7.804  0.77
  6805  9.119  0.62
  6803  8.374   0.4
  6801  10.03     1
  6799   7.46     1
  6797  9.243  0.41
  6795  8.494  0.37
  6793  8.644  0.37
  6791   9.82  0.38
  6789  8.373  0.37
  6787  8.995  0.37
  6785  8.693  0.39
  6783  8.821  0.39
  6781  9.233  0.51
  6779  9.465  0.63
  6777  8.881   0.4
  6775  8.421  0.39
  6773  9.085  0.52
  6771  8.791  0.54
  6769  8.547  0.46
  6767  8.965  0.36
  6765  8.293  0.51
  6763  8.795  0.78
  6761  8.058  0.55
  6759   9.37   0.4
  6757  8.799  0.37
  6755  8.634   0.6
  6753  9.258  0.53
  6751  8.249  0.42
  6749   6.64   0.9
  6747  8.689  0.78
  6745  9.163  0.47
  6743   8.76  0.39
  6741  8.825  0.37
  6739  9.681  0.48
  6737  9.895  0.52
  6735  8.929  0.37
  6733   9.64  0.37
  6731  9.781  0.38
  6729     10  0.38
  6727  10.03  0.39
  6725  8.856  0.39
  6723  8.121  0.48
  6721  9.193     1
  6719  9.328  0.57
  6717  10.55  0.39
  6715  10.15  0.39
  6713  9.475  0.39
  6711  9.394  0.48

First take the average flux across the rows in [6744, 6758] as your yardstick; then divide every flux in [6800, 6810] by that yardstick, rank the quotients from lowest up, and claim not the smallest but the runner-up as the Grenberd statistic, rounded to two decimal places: 0.99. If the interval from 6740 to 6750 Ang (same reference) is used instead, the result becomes 1.02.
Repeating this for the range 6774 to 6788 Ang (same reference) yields 1.02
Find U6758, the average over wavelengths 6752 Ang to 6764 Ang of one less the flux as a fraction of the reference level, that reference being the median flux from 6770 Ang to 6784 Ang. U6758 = 0.01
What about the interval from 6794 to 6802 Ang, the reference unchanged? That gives 0.01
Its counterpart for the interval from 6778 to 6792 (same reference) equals -0.02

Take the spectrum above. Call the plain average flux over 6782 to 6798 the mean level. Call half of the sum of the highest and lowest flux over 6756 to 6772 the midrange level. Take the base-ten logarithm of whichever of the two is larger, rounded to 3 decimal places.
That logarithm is 0.949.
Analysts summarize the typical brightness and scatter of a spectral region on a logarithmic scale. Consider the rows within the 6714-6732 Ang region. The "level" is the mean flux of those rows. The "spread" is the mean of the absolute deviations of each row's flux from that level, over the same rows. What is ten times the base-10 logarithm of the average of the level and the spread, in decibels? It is 7.1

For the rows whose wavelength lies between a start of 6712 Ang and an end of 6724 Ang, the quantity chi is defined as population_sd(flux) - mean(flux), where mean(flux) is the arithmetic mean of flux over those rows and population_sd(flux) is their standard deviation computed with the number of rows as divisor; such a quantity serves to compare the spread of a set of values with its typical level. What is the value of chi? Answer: -8.70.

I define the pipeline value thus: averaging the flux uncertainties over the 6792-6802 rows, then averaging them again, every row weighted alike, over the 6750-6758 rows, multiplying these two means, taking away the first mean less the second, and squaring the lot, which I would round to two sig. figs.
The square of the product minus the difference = 0.023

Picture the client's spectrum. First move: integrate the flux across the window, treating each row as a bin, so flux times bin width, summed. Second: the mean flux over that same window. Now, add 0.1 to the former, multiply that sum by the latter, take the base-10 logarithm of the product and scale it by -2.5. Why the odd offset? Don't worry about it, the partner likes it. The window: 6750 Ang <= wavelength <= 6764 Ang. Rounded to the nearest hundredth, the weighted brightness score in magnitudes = -7.57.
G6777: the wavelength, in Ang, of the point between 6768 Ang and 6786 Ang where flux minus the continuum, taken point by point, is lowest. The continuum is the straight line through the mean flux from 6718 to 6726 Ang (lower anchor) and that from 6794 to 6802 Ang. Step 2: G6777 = 6775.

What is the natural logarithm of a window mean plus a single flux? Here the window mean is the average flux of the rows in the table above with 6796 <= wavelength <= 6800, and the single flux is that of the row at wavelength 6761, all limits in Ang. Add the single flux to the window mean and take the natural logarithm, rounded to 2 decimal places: 2.80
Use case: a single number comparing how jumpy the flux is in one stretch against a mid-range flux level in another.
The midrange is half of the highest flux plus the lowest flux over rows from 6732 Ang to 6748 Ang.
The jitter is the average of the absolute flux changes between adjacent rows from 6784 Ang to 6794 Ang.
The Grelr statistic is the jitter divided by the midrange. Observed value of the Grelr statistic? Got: 0.095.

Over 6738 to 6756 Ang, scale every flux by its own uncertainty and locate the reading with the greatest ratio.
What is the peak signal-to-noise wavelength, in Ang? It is 6741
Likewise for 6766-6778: 6767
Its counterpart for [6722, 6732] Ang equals 6729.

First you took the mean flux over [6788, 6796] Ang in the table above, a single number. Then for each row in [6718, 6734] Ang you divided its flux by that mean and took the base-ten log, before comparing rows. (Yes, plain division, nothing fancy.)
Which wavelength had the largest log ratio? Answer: 6727 Ang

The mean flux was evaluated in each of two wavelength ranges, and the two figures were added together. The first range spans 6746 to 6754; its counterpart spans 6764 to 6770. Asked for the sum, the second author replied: 16.8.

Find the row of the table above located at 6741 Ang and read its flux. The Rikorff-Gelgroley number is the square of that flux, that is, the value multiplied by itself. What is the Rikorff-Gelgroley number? 78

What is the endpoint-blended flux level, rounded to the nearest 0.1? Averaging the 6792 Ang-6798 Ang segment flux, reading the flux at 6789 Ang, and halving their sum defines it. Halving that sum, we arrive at 8.6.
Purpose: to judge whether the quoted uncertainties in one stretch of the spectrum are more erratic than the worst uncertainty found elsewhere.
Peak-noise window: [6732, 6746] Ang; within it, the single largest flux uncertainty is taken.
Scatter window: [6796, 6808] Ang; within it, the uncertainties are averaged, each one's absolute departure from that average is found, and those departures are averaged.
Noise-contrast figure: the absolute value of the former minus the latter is 0.30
